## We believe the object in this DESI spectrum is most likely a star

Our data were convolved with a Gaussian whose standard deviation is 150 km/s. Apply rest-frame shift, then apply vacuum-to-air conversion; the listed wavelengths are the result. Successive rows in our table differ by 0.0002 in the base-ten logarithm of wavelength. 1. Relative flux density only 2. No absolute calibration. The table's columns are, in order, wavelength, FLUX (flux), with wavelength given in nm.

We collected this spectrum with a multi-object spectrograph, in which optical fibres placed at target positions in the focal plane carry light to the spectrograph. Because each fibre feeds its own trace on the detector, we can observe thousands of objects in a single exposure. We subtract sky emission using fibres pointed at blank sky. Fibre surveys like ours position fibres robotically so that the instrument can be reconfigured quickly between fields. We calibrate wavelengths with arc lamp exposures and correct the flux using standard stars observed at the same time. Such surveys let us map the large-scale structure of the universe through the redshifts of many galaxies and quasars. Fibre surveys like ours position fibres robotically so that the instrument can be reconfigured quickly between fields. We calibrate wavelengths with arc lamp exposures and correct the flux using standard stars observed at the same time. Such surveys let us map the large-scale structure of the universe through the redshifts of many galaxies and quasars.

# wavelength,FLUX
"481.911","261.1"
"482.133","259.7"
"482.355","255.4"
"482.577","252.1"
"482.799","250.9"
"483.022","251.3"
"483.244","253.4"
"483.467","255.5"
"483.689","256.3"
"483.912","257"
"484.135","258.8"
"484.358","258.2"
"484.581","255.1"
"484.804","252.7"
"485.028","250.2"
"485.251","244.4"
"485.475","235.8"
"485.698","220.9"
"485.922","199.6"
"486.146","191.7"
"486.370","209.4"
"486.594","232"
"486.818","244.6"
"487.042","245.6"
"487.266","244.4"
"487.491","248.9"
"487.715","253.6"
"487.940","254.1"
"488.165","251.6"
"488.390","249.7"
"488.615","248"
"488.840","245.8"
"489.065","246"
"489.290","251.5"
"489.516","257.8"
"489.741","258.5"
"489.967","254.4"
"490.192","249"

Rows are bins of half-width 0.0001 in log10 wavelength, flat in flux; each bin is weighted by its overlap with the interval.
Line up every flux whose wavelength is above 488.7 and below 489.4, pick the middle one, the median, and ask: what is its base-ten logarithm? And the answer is 2.391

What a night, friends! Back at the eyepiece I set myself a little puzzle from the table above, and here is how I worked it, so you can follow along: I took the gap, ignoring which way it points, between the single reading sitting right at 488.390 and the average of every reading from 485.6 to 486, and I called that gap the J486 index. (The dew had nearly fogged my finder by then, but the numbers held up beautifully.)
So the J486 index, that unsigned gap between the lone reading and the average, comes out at 39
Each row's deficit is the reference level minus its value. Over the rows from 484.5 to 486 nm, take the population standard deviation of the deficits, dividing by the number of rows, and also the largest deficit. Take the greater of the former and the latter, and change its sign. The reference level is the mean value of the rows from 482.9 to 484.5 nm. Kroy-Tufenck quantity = -56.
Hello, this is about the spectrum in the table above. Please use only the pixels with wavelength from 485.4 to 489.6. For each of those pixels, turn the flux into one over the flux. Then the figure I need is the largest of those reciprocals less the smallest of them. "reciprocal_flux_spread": 0.0013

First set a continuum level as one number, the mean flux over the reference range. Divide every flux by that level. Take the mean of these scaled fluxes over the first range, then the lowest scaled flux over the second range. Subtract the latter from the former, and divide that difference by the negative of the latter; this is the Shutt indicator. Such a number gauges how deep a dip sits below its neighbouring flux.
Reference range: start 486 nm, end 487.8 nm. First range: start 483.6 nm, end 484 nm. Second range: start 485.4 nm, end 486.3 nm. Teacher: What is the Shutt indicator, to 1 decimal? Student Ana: -0.3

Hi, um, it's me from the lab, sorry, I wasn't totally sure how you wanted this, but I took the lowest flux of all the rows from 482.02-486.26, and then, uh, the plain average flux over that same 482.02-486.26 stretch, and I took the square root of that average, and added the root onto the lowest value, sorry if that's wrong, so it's 207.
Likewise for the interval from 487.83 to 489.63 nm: 262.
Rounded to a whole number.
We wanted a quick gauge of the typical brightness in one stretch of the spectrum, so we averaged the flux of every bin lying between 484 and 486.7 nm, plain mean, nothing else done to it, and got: 234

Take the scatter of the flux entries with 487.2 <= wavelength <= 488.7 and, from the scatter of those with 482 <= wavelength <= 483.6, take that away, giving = 0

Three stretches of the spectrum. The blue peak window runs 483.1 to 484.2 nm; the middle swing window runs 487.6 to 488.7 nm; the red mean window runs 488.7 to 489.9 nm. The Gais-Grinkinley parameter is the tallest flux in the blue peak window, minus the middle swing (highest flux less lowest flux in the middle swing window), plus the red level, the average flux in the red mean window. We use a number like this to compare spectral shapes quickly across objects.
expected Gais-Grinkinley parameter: 505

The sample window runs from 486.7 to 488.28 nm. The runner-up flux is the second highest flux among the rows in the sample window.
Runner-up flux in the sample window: 253.6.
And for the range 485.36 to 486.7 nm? 232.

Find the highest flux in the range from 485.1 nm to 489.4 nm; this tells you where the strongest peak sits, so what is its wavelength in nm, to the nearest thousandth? 487.940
